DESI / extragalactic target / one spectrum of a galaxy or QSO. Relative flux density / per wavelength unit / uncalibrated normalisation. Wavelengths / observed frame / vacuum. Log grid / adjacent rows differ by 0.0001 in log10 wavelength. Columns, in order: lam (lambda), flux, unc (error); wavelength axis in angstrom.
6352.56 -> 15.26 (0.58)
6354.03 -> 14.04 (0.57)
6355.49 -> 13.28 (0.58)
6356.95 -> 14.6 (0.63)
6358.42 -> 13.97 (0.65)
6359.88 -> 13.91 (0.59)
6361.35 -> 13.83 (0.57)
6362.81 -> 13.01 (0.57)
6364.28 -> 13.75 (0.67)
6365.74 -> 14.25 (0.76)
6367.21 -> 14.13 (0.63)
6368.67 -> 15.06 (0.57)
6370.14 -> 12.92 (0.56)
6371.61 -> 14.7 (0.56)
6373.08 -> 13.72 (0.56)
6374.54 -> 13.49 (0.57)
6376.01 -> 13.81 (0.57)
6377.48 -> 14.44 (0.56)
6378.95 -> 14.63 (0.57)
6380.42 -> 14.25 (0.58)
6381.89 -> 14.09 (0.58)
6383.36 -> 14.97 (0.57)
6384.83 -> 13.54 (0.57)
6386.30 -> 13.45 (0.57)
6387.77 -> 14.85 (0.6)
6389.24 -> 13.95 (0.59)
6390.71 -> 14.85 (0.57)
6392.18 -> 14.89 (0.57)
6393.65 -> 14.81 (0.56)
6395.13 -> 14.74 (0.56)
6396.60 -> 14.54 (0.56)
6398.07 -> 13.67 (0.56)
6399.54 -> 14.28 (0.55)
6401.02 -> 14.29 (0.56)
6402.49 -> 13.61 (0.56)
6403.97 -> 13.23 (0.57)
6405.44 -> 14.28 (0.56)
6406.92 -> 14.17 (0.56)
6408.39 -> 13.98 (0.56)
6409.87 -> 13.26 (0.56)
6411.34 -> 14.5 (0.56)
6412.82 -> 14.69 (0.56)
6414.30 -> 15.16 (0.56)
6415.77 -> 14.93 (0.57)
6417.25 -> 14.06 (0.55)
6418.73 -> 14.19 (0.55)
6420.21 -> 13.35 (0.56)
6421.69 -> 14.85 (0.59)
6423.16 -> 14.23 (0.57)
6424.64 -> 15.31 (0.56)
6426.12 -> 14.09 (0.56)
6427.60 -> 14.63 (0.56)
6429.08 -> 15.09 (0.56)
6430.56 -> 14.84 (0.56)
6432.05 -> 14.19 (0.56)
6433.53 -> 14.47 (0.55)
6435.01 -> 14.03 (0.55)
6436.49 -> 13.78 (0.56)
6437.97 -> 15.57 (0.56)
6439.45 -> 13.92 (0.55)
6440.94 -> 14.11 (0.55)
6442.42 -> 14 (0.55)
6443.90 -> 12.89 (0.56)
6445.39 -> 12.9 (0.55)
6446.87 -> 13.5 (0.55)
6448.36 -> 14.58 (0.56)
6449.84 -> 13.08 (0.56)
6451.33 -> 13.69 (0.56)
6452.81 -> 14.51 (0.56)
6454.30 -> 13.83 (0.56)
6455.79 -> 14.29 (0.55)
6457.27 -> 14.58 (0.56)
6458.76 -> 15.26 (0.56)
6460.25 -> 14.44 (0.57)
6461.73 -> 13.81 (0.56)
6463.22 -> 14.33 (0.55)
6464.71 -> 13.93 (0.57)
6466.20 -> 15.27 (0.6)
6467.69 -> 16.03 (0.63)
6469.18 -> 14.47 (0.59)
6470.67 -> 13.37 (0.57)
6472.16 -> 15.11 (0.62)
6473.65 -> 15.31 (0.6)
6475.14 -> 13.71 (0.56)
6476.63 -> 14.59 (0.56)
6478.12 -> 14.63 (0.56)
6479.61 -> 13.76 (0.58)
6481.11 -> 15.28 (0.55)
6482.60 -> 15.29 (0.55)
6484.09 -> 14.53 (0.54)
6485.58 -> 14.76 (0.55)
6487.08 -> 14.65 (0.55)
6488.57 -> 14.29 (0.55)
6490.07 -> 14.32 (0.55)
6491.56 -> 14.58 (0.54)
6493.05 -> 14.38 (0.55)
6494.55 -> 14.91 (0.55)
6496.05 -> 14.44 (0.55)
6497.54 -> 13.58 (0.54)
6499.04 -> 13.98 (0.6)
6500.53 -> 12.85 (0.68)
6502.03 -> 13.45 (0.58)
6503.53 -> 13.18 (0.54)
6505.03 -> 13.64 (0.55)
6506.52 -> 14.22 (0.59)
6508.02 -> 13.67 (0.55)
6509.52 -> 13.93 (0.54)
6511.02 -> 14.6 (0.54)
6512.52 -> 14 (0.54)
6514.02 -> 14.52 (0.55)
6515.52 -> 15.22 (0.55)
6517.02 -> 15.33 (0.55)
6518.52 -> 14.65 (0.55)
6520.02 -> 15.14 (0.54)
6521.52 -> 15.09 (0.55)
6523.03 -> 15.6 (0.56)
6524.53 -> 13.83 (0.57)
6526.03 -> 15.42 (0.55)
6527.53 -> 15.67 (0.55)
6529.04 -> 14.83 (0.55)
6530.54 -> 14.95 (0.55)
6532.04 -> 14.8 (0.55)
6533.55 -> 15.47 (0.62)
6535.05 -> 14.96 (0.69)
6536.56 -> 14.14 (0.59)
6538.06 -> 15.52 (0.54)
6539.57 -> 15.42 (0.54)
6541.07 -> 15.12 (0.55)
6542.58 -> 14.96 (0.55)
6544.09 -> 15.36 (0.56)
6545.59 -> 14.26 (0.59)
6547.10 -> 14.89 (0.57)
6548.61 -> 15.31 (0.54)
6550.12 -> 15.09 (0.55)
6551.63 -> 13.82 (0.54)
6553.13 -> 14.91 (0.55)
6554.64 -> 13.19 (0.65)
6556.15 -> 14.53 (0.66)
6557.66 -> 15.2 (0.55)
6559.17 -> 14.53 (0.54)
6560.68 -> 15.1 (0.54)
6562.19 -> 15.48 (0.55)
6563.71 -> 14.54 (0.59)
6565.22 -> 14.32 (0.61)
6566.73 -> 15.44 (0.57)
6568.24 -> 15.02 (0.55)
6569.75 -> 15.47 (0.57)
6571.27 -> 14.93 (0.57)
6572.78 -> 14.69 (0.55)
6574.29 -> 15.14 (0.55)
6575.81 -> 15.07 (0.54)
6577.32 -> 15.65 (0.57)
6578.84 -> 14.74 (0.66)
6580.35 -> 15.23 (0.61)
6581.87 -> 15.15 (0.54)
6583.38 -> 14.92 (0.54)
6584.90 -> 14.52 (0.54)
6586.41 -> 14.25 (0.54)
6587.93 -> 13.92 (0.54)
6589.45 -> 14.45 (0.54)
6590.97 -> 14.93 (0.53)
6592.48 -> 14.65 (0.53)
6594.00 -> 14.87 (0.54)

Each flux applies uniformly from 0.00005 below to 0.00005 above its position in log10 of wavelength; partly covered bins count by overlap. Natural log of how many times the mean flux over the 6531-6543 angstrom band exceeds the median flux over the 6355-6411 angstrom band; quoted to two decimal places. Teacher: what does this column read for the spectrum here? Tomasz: 0.06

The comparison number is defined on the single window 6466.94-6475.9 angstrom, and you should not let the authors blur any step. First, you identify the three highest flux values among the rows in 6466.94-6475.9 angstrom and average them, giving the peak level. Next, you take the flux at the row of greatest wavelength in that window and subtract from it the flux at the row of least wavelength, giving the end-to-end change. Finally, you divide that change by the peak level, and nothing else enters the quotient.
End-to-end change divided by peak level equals -0.15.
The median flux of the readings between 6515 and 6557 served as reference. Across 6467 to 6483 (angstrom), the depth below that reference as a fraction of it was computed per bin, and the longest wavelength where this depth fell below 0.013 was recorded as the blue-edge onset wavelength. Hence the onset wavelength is 6482.60 angstrom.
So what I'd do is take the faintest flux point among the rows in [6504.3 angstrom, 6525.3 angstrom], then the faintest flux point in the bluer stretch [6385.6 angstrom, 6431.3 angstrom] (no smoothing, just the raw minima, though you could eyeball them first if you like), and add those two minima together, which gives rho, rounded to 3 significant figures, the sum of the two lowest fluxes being 26.9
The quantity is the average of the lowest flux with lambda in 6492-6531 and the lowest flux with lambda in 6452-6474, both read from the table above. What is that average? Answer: 13.1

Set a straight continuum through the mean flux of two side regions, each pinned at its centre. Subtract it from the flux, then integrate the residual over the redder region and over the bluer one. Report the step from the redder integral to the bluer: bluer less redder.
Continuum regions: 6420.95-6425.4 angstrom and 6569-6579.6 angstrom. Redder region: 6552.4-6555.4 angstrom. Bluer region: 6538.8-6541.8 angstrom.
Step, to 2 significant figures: 3.8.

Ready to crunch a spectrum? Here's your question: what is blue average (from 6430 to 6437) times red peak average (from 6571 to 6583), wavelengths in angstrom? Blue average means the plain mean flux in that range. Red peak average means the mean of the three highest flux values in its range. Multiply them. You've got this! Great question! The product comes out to 219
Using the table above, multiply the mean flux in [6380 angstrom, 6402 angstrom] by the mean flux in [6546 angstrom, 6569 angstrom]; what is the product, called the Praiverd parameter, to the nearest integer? 212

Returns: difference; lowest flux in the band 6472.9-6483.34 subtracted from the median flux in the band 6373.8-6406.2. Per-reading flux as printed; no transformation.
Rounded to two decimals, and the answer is 0.57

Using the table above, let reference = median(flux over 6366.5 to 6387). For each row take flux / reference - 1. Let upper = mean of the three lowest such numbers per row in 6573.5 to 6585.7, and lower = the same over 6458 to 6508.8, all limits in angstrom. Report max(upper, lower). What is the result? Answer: 0.04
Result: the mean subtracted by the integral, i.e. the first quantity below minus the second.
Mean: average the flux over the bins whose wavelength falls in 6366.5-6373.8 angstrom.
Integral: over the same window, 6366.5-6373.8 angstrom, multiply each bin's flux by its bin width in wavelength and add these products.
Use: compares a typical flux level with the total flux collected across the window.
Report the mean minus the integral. -89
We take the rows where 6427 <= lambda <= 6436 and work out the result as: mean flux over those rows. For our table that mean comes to 14.5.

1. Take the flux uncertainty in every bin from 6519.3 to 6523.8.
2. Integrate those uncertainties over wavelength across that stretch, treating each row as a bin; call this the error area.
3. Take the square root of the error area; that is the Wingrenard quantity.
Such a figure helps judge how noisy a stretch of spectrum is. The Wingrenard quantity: 1.57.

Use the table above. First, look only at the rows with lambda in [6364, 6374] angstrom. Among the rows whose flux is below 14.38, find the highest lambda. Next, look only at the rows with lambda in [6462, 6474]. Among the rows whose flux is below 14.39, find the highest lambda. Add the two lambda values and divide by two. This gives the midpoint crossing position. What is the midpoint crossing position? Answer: 6421.9 angstrom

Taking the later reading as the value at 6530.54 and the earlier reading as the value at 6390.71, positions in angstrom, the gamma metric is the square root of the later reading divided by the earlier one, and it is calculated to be 1.00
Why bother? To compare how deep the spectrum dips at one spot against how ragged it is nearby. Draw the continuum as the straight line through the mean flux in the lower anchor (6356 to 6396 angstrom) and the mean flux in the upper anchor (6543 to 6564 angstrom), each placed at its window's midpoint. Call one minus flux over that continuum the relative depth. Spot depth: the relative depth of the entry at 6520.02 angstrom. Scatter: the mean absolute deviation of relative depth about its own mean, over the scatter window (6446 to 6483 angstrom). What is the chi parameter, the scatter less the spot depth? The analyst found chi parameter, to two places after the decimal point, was 0.08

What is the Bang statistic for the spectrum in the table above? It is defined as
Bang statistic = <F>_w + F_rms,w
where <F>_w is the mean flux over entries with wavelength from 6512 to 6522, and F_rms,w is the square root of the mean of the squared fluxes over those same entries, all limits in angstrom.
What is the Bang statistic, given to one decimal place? 29.7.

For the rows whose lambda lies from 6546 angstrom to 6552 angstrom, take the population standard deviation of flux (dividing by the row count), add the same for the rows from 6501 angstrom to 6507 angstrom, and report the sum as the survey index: 0.95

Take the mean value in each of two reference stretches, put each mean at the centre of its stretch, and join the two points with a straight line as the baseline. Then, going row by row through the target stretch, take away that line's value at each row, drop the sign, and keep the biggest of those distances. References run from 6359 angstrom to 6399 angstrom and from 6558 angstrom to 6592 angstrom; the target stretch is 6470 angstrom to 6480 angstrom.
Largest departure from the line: 1.13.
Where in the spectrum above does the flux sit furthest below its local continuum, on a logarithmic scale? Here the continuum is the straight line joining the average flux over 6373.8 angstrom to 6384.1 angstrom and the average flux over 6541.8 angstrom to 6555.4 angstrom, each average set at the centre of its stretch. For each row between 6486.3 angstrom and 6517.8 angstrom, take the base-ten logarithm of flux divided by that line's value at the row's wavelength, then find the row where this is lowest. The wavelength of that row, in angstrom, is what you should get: 6500.53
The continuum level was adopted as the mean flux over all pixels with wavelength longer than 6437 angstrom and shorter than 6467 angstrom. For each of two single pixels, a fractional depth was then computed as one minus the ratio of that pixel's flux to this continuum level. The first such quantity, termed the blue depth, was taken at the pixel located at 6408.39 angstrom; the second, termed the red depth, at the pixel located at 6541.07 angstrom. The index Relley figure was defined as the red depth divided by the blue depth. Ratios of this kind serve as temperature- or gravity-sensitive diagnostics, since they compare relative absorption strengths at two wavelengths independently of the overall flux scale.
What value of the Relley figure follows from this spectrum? -6.9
